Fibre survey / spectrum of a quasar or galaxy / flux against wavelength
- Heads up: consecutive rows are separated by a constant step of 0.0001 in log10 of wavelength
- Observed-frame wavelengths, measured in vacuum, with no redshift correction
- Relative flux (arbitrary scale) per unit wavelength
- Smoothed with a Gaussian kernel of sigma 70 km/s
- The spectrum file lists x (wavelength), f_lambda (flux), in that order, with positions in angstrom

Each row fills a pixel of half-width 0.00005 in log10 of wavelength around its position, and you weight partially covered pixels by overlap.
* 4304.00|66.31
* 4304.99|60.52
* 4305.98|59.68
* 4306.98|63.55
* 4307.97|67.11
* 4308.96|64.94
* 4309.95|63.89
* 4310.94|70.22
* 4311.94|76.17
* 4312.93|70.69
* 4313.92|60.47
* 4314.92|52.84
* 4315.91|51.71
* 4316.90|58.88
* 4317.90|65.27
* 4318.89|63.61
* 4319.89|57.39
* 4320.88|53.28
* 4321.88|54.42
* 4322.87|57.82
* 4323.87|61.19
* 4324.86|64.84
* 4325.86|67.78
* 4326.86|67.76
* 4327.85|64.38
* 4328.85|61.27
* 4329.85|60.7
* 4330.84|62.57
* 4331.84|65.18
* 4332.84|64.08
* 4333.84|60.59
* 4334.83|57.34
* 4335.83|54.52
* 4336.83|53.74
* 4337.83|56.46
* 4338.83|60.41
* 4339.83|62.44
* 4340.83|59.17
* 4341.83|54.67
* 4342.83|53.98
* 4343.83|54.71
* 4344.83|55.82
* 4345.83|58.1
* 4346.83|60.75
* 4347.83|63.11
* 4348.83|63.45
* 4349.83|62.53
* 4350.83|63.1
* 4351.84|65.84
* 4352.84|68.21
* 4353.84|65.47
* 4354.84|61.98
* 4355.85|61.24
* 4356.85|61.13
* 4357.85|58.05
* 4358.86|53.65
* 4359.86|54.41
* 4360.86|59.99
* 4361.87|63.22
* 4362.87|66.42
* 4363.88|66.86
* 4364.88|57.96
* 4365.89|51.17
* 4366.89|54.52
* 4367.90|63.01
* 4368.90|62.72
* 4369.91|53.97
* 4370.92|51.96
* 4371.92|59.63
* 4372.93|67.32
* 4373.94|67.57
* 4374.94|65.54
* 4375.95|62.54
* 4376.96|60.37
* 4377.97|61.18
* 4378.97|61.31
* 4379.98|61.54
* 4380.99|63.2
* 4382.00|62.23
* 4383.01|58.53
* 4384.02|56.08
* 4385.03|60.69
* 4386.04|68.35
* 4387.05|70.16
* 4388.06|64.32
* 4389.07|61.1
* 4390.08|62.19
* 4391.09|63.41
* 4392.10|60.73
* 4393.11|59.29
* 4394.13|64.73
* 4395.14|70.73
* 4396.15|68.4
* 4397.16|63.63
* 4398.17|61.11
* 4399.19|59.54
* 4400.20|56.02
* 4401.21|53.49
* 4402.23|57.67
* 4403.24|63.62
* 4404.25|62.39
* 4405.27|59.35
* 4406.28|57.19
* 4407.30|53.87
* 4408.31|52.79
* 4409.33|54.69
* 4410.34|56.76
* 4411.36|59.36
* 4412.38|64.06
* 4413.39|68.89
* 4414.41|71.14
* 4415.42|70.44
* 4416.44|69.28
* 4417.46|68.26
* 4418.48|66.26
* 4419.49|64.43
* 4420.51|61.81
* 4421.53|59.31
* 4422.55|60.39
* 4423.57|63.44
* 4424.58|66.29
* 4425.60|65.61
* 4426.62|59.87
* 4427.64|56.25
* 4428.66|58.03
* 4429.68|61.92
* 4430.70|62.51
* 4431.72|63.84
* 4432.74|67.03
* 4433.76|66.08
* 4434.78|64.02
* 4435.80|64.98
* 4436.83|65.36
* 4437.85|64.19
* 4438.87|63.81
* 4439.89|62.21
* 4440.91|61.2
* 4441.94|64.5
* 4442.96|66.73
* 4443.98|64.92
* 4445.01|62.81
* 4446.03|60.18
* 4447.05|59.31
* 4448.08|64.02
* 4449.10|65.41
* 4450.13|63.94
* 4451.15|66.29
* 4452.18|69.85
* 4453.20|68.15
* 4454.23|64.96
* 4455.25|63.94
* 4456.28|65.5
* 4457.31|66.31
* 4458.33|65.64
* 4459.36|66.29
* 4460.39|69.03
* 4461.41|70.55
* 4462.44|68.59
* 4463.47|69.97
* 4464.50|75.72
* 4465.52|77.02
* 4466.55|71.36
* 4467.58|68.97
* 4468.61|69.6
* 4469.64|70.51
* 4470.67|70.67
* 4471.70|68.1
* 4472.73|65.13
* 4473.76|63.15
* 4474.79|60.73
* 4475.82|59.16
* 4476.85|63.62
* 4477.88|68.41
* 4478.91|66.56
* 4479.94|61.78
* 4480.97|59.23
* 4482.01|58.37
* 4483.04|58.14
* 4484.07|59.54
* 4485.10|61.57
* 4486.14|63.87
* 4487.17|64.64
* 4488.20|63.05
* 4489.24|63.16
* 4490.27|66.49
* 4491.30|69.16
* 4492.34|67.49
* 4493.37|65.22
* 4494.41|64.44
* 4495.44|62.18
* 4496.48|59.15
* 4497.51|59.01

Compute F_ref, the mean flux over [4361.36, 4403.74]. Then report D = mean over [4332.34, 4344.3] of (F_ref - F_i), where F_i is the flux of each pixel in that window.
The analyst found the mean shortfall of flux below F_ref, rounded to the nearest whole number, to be 4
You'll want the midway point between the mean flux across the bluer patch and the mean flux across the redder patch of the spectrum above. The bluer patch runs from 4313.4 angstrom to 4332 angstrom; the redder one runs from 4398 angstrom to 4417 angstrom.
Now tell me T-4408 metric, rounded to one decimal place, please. 60.6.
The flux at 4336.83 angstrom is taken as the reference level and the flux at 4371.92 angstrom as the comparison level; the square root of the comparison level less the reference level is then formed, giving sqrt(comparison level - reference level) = 2.4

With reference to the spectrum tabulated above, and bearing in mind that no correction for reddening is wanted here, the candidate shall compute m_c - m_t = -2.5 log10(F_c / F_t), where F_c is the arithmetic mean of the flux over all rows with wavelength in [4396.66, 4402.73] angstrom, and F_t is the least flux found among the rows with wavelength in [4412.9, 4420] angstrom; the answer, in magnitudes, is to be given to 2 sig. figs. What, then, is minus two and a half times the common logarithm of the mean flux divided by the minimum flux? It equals 0.10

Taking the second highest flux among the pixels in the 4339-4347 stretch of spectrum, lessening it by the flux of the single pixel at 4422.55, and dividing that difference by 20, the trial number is 0.02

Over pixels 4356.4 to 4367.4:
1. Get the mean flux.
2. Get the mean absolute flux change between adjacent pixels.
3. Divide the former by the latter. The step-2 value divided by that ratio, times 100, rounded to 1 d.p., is 26.8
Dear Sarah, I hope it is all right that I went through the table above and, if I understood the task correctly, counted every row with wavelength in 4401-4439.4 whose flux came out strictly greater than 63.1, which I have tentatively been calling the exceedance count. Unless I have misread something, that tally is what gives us 20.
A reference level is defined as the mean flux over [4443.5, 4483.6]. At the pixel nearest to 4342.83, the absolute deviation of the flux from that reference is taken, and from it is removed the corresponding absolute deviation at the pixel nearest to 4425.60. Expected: 12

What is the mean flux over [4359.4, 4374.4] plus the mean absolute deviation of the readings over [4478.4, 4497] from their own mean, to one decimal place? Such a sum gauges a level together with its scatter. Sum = 62.7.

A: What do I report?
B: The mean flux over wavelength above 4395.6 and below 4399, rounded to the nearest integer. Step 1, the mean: 64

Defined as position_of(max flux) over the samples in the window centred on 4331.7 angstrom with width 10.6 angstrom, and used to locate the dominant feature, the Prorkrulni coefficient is 4326.86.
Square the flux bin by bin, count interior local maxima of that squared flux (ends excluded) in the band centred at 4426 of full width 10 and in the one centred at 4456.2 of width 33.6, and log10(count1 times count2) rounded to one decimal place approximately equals 0.8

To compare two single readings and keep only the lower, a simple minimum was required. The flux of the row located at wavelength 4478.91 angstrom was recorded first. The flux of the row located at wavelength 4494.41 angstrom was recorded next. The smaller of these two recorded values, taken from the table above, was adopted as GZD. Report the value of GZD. 64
